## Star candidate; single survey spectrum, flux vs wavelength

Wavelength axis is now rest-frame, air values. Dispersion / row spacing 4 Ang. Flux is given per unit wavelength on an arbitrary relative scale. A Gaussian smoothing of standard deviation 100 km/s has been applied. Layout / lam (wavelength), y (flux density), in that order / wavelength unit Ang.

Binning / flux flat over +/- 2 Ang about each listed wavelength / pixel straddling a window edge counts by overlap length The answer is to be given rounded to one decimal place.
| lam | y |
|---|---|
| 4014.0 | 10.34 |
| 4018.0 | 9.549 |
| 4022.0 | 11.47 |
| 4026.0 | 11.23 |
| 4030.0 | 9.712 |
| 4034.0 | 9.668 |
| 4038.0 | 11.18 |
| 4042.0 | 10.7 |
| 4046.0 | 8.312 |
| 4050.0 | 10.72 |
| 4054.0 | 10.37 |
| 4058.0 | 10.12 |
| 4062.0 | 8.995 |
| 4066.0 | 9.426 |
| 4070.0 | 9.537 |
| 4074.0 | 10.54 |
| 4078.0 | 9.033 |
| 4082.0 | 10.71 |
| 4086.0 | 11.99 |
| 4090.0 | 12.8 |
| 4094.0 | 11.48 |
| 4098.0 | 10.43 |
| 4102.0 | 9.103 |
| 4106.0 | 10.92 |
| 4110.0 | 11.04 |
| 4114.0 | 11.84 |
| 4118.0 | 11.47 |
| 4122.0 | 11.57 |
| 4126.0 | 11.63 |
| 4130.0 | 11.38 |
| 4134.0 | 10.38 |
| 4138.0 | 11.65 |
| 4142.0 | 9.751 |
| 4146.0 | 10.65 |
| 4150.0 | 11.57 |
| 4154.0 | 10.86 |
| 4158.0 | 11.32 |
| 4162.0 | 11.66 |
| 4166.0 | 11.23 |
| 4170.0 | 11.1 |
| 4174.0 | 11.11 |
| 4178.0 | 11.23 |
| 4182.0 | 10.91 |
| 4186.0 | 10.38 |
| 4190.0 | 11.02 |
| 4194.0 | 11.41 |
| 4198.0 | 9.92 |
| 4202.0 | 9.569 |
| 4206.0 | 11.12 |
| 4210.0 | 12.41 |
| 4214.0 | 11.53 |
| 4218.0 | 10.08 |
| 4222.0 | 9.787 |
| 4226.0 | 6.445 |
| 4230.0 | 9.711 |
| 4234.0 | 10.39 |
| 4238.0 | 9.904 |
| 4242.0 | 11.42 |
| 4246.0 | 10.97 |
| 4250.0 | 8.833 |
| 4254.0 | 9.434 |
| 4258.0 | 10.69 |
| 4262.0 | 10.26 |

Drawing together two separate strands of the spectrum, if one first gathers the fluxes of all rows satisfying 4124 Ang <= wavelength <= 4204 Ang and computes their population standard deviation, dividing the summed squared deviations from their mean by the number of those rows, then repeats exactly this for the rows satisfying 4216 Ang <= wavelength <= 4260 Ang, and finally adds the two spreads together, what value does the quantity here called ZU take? 1.9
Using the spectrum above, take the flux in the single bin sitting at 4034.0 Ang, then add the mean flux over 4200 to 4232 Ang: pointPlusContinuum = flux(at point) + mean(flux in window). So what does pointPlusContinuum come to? 19.7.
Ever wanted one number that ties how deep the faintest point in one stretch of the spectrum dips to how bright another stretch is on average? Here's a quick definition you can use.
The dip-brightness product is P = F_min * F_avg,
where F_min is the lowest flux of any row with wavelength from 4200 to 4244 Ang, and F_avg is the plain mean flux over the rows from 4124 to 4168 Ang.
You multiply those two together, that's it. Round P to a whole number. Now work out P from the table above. 72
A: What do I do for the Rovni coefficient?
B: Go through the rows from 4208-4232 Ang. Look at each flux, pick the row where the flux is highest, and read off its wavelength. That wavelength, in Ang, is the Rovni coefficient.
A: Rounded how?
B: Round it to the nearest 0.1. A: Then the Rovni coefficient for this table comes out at 4210.0 Ang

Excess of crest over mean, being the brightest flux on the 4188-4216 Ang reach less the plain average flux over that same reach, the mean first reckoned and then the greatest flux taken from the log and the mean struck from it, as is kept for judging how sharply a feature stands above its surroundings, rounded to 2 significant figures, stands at 1.4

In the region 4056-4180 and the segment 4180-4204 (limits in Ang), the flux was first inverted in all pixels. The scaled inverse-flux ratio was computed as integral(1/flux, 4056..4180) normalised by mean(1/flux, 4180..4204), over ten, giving 12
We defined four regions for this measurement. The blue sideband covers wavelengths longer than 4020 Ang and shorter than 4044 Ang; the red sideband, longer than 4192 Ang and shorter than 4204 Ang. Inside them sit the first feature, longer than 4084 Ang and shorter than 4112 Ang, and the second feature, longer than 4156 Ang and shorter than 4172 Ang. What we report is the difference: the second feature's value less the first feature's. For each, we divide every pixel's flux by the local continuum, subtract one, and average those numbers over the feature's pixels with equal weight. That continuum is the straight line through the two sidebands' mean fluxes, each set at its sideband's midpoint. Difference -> 0.036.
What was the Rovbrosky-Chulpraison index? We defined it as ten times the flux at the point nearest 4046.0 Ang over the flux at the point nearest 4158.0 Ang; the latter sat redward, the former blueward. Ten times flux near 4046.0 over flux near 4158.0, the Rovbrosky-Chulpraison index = 7.3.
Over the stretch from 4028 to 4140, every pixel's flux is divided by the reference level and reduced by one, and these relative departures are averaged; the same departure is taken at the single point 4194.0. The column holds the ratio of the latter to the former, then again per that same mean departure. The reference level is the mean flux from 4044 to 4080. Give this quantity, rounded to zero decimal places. 20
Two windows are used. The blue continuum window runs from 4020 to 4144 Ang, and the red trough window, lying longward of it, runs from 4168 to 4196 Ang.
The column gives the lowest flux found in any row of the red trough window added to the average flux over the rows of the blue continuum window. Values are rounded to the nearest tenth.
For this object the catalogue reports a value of 21.0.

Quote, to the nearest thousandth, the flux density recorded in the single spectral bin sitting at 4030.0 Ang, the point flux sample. 9.712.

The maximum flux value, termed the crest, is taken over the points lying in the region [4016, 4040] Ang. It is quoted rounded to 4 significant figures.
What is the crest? 11.47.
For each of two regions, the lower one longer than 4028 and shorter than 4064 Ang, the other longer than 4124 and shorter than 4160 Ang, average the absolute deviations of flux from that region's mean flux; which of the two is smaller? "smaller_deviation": 0.54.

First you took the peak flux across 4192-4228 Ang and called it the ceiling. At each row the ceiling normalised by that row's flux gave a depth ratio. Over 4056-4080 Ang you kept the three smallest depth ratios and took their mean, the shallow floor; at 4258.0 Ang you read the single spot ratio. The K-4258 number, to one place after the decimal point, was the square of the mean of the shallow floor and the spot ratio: 1.4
